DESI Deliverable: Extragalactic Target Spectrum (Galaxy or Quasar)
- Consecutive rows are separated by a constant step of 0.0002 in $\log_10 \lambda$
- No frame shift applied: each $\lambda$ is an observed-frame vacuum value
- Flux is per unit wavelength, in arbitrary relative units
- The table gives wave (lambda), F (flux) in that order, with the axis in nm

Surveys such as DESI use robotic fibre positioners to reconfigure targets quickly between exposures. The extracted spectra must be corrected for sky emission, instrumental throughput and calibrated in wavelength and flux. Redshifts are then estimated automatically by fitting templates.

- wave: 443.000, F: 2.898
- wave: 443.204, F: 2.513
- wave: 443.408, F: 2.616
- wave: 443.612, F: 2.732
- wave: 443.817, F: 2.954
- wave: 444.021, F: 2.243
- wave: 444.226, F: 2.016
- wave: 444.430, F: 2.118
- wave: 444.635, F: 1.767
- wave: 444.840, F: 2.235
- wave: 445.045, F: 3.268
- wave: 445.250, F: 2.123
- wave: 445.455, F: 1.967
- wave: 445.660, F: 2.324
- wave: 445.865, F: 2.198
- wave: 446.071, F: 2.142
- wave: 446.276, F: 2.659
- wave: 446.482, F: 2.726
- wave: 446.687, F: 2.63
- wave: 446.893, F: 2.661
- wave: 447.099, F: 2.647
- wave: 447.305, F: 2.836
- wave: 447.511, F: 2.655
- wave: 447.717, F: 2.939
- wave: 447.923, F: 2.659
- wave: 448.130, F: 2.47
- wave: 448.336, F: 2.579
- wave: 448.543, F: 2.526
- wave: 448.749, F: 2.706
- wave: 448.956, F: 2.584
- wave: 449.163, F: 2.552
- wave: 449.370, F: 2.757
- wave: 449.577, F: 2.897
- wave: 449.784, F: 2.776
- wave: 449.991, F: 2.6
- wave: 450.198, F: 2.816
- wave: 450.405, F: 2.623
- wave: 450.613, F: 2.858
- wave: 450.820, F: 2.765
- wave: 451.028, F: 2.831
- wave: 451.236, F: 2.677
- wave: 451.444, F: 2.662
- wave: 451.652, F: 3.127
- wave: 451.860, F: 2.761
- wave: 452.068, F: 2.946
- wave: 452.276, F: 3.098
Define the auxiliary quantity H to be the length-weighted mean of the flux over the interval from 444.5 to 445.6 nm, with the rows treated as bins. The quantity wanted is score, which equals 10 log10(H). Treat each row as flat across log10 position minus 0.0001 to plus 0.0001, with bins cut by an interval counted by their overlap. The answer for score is 3.56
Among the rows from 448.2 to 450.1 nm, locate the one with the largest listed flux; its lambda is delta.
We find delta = 449.577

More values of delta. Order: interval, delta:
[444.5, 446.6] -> 445.045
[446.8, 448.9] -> 447.717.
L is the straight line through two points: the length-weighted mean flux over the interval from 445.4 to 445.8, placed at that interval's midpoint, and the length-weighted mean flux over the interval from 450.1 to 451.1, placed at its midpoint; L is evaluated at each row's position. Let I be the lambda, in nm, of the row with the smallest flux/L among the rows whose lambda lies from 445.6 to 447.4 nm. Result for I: 446.071 nm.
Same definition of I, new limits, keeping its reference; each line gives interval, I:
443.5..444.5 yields 444.226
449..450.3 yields 449.991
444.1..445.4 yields 444.635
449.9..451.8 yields 451.444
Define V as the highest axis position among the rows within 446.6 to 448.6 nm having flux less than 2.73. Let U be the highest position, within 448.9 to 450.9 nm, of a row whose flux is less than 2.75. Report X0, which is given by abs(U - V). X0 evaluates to 1.86 nm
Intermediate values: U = 450.405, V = 448.543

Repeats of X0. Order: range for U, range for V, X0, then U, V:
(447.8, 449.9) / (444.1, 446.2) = 3.09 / 449.163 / 446.071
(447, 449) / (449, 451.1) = 1.45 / 448.956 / 450.405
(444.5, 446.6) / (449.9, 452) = 4.96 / 446.482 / 451.444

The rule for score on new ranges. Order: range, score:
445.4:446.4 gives 3.58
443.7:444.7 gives 3.51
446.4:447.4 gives 4.31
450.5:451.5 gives 4.41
